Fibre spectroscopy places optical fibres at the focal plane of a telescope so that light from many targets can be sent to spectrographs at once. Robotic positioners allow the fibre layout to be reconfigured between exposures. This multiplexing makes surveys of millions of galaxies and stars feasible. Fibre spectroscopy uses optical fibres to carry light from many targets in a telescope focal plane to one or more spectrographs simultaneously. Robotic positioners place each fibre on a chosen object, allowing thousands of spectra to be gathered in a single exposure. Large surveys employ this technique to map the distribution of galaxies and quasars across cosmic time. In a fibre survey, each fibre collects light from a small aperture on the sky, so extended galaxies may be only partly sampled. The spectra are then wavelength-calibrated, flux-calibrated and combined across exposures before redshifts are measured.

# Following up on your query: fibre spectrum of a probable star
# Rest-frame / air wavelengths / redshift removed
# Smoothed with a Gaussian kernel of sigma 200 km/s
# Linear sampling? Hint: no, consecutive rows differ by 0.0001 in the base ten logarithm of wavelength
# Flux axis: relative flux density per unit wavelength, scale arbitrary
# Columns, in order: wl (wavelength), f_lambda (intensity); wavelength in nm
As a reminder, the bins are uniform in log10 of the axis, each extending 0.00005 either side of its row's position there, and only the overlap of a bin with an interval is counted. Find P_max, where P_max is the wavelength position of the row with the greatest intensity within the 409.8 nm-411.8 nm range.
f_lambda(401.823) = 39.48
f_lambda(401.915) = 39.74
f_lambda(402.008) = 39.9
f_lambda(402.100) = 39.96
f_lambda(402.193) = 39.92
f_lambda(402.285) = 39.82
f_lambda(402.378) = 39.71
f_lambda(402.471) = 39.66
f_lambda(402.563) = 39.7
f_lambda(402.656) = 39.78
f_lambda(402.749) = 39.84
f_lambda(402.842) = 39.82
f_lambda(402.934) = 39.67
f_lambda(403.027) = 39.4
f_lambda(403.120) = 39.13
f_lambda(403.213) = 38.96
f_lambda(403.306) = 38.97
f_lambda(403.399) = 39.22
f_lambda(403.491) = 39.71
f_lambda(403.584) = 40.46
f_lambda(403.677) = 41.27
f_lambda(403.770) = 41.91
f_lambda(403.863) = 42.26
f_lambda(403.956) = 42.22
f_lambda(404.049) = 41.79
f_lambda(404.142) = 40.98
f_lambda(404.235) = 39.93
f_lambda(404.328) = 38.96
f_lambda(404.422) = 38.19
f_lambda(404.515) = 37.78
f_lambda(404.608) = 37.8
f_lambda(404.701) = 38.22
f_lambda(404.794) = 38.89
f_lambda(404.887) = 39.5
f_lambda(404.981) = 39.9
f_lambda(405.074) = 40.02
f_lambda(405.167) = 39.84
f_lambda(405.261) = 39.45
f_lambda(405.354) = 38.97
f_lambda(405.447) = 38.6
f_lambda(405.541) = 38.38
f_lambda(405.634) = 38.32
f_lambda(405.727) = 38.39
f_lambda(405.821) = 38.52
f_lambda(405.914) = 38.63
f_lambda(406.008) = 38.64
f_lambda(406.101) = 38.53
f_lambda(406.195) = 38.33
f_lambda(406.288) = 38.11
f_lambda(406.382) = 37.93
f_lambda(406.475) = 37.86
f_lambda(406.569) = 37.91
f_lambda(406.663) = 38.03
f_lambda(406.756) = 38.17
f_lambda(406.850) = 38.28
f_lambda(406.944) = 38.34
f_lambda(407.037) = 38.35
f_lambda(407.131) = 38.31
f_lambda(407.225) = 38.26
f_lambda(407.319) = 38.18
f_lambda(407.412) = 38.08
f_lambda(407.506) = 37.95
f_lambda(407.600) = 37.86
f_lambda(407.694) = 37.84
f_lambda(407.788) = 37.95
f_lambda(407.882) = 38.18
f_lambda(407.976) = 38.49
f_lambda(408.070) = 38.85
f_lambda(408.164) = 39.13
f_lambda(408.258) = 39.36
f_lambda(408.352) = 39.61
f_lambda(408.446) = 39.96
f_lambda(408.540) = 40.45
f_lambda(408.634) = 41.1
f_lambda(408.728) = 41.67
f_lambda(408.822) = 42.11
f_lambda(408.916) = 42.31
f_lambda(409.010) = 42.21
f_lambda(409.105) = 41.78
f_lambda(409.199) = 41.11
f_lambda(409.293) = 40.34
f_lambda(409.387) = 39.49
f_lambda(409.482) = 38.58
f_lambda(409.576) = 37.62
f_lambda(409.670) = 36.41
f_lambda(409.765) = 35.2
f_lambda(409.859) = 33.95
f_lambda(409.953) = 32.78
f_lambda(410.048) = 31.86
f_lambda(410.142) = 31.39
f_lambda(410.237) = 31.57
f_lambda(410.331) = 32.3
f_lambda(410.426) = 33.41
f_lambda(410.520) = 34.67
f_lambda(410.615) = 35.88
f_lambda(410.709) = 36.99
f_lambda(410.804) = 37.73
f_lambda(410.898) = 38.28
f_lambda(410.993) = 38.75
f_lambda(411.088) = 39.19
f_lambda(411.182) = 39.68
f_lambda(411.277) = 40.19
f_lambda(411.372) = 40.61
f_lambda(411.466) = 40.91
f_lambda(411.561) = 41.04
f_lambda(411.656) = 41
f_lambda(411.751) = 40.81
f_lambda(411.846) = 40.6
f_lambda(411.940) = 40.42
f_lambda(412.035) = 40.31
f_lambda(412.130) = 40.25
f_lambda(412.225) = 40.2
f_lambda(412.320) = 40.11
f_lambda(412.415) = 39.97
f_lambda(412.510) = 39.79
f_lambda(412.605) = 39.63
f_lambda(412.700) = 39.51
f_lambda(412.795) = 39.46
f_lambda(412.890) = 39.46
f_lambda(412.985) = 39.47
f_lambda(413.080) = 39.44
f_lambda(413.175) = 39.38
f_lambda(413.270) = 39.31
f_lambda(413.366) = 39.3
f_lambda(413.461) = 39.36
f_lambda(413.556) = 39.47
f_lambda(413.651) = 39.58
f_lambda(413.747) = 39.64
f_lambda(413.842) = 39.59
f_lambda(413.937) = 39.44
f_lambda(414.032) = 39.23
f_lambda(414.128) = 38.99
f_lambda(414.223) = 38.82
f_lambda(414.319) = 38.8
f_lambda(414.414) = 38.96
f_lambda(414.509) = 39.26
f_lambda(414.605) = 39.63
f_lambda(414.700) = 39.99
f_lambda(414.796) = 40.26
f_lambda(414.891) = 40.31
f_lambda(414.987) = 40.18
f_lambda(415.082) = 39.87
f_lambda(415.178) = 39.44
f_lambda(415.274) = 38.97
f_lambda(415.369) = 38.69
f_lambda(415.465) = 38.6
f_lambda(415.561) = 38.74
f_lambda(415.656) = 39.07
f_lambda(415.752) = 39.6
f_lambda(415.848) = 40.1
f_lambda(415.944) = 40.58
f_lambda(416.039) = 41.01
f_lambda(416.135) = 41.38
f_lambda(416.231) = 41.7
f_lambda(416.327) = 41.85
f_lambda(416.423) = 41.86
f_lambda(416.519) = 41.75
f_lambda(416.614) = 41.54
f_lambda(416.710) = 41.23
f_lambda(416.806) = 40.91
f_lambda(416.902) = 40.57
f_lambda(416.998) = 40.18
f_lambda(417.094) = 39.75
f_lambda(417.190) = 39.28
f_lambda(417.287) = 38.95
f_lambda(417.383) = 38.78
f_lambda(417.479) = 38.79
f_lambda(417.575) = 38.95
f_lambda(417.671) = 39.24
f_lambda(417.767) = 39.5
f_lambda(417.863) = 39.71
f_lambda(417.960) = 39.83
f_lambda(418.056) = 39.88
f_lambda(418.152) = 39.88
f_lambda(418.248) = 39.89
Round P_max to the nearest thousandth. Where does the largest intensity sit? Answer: 411.561 nm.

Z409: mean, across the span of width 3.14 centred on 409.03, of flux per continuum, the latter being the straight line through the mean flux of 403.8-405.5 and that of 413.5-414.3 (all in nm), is 0.957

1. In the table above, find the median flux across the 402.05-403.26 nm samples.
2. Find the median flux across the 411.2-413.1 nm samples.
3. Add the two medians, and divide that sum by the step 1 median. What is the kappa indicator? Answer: 2.01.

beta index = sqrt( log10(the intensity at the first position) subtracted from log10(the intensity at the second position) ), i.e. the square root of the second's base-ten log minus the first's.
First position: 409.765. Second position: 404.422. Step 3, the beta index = 0.188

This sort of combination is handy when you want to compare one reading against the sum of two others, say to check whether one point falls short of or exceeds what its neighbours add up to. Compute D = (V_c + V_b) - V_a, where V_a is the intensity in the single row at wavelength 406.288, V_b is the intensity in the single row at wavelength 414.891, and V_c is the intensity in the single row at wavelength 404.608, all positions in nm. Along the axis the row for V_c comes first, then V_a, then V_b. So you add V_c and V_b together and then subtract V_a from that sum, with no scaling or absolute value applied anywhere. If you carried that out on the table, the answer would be 40.0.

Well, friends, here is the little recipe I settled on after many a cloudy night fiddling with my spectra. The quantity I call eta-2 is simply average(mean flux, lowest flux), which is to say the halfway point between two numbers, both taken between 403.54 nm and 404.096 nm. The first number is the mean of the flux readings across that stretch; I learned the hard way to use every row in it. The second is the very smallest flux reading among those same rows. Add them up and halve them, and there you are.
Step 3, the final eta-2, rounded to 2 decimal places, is 41.06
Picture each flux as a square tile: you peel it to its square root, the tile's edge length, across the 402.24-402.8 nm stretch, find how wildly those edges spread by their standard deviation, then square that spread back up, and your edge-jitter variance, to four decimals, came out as 0.0000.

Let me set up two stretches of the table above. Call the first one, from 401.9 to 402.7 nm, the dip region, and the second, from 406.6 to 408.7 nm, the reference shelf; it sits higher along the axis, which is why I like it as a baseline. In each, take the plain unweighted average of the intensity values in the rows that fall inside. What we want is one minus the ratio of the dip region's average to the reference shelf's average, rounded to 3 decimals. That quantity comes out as -0.029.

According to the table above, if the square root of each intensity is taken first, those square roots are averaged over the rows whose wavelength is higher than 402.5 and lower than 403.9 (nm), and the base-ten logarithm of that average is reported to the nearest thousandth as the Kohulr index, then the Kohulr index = 0.801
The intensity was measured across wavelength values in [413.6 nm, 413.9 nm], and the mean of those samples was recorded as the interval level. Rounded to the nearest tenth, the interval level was 39.6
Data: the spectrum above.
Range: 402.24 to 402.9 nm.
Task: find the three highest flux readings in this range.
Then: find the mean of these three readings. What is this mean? 39.8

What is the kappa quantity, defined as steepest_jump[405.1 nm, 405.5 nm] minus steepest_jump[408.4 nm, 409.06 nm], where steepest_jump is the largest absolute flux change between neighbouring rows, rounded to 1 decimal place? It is -0.2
